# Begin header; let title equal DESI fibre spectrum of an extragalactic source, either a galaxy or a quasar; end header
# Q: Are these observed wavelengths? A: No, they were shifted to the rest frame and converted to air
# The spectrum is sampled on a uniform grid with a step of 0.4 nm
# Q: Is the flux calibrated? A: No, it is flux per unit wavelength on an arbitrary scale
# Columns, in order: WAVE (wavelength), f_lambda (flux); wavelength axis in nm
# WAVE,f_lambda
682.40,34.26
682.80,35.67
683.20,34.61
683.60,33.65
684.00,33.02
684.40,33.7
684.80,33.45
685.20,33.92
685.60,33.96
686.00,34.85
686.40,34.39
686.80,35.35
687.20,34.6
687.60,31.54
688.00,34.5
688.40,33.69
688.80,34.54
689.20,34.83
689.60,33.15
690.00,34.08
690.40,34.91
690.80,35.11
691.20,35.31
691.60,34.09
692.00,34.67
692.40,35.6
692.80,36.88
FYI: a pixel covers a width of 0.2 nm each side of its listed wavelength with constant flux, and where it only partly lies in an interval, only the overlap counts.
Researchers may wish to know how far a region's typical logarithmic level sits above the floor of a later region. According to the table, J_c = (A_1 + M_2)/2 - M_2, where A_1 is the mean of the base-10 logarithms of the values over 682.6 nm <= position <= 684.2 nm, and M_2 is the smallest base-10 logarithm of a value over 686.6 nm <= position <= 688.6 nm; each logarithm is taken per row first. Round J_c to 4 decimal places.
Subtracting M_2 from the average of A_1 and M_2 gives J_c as 0.0177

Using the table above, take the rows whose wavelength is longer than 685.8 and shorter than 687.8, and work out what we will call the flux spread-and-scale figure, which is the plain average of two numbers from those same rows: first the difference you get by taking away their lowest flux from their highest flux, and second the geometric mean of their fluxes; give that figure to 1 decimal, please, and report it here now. 19.0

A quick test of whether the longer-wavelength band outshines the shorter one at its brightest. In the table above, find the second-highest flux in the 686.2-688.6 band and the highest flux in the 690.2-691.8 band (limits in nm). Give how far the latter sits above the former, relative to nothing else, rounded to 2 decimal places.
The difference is 0.71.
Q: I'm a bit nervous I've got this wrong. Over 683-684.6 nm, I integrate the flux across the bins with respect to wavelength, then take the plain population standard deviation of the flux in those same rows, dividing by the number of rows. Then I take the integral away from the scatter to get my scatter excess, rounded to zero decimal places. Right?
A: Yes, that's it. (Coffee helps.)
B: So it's -53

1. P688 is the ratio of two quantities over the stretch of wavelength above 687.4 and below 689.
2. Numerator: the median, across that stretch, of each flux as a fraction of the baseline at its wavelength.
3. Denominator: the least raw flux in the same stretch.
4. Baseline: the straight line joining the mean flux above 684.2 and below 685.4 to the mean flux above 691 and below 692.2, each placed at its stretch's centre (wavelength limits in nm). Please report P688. 0.0316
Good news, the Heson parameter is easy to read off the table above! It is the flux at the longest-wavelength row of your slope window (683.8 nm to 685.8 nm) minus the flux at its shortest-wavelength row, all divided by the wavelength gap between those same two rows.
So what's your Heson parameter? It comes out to 0.59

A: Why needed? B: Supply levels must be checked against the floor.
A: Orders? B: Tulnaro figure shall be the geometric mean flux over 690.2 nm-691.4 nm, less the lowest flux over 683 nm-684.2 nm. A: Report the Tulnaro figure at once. 2.1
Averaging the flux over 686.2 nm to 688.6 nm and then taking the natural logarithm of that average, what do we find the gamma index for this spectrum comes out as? 3.53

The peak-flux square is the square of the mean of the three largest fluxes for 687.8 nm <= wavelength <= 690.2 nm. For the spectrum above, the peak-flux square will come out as 1199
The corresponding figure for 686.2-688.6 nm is 1212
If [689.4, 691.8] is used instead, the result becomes 1233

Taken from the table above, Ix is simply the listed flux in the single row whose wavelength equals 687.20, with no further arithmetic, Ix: 34.6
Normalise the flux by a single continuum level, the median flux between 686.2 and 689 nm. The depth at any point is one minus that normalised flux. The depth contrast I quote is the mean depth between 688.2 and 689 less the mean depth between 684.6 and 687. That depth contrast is 0.01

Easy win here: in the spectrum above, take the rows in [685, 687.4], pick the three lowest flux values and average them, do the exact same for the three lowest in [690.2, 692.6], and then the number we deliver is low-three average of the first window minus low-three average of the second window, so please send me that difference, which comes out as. -0.5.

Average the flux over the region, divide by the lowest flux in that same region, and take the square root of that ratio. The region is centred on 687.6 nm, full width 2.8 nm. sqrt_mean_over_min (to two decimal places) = 1.04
